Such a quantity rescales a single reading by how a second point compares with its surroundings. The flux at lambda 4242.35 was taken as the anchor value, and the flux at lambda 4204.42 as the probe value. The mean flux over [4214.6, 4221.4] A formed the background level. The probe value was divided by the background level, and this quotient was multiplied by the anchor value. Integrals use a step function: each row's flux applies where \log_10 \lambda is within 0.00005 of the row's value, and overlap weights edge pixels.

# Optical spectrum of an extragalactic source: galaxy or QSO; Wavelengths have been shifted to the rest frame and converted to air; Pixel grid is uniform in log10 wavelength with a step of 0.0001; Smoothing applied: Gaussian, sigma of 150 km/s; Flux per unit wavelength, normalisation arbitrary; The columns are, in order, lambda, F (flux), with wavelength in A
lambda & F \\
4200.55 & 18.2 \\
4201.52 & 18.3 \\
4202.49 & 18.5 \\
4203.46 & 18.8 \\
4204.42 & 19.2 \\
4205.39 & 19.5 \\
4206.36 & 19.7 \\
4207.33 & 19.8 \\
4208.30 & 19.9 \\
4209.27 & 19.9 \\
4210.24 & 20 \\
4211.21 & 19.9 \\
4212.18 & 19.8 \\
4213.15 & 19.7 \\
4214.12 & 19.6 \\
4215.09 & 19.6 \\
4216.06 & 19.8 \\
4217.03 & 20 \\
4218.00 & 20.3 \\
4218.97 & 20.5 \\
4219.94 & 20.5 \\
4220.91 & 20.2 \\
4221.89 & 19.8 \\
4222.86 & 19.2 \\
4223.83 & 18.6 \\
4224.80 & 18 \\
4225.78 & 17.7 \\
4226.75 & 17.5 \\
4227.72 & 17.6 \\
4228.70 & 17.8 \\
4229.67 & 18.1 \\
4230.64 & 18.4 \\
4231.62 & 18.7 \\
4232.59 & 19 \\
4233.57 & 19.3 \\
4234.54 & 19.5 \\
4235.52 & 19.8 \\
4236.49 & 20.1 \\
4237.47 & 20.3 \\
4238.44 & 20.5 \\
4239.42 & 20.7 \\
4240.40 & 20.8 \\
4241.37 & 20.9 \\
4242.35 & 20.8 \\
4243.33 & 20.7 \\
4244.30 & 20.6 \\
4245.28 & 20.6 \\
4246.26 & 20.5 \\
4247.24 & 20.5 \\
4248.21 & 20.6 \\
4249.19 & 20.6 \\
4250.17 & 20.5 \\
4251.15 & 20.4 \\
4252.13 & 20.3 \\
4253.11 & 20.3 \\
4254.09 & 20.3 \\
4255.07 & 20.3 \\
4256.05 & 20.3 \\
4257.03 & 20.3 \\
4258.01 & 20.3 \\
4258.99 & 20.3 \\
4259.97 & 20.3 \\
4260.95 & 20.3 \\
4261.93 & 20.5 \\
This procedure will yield 19.8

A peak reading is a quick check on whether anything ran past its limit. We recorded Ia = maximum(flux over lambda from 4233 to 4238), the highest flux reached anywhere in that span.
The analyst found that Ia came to 20.3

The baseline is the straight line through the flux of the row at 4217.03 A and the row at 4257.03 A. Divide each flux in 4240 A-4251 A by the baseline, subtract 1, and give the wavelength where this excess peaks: 4241.37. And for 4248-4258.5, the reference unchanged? 4248.21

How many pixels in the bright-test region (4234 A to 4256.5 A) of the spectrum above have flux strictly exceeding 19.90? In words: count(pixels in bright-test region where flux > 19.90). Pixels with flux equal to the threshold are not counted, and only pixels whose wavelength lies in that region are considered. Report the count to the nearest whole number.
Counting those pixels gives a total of 21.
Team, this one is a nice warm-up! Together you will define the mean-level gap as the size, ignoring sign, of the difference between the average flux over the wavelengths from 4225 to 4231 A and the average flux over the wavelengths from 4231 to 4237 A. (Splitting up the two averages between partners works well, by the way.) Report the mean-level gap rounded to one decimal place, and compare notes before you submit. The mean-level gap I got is 1.5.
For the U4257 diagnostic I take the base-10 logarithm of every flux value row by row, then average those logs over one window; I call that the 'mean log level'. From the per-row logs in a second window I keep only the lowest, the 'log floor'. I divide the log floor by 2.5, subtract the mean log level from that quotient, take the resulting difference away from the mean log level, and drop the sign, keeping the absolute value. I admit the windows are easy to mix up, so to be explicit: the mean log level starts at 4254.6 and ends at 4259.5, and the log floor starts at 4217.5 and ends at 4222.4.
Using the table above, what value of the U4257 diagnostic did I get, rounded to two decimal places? 2.10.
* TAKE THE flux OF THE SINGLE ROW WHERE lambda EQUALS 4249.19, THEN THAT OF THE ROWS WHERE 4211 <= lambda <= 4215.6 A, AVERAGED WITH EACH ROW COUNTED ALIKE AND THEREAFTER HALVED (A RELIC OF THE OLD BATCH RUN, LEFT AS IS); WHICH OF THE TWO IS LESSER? 9.9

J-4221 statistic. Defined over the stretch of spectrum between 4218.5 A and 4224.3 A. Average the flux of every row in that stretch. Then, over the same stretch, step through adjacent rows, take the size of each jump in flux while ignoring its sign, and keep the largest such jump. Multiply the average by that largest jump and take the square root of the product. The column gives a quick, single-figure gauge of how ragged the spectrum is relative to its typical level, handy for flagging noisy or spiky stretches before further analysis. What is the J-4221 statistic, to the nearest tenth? 3.4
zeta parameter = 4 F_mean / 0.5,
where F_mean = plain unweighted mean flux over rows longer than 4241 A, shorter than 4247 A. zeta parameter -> 165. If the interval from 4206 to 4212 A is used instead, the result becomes 159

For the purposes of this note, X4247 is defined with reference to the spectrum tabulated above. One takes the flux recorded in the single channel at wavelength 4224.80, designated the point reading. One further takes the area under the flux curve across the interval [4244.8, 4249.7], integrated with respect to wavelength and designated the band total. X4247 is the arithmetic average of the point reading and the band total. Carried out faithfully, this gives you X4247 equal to 59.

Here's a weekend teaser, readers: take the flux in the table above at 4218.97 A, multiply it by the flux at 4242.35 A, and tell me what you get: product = 426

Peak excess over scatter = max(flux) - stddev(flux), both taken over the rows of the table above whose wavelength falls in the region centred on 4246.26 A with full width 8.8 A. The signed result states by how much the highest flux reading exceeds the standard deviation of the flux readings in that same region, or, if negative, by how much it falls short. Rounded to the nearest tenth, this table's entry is 20.7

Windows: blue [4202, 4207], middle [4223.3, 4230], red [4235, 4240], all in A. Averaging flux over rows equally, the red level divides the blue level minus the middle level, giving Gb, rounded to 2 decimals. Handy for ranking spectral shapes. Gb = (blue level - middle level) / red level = 0.06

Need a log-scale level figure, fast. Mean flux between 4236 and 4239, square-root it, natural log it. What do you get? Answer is 1.51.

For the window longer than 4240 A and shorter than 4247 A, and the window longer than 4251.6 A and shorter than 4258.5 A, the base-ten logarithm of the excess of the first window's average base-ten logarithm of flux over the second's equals -2.1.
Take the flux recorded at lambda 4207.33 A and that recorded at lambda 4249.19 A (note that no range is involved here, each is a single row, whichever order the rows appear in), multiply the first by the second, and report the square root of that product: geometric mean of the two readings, 20.2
